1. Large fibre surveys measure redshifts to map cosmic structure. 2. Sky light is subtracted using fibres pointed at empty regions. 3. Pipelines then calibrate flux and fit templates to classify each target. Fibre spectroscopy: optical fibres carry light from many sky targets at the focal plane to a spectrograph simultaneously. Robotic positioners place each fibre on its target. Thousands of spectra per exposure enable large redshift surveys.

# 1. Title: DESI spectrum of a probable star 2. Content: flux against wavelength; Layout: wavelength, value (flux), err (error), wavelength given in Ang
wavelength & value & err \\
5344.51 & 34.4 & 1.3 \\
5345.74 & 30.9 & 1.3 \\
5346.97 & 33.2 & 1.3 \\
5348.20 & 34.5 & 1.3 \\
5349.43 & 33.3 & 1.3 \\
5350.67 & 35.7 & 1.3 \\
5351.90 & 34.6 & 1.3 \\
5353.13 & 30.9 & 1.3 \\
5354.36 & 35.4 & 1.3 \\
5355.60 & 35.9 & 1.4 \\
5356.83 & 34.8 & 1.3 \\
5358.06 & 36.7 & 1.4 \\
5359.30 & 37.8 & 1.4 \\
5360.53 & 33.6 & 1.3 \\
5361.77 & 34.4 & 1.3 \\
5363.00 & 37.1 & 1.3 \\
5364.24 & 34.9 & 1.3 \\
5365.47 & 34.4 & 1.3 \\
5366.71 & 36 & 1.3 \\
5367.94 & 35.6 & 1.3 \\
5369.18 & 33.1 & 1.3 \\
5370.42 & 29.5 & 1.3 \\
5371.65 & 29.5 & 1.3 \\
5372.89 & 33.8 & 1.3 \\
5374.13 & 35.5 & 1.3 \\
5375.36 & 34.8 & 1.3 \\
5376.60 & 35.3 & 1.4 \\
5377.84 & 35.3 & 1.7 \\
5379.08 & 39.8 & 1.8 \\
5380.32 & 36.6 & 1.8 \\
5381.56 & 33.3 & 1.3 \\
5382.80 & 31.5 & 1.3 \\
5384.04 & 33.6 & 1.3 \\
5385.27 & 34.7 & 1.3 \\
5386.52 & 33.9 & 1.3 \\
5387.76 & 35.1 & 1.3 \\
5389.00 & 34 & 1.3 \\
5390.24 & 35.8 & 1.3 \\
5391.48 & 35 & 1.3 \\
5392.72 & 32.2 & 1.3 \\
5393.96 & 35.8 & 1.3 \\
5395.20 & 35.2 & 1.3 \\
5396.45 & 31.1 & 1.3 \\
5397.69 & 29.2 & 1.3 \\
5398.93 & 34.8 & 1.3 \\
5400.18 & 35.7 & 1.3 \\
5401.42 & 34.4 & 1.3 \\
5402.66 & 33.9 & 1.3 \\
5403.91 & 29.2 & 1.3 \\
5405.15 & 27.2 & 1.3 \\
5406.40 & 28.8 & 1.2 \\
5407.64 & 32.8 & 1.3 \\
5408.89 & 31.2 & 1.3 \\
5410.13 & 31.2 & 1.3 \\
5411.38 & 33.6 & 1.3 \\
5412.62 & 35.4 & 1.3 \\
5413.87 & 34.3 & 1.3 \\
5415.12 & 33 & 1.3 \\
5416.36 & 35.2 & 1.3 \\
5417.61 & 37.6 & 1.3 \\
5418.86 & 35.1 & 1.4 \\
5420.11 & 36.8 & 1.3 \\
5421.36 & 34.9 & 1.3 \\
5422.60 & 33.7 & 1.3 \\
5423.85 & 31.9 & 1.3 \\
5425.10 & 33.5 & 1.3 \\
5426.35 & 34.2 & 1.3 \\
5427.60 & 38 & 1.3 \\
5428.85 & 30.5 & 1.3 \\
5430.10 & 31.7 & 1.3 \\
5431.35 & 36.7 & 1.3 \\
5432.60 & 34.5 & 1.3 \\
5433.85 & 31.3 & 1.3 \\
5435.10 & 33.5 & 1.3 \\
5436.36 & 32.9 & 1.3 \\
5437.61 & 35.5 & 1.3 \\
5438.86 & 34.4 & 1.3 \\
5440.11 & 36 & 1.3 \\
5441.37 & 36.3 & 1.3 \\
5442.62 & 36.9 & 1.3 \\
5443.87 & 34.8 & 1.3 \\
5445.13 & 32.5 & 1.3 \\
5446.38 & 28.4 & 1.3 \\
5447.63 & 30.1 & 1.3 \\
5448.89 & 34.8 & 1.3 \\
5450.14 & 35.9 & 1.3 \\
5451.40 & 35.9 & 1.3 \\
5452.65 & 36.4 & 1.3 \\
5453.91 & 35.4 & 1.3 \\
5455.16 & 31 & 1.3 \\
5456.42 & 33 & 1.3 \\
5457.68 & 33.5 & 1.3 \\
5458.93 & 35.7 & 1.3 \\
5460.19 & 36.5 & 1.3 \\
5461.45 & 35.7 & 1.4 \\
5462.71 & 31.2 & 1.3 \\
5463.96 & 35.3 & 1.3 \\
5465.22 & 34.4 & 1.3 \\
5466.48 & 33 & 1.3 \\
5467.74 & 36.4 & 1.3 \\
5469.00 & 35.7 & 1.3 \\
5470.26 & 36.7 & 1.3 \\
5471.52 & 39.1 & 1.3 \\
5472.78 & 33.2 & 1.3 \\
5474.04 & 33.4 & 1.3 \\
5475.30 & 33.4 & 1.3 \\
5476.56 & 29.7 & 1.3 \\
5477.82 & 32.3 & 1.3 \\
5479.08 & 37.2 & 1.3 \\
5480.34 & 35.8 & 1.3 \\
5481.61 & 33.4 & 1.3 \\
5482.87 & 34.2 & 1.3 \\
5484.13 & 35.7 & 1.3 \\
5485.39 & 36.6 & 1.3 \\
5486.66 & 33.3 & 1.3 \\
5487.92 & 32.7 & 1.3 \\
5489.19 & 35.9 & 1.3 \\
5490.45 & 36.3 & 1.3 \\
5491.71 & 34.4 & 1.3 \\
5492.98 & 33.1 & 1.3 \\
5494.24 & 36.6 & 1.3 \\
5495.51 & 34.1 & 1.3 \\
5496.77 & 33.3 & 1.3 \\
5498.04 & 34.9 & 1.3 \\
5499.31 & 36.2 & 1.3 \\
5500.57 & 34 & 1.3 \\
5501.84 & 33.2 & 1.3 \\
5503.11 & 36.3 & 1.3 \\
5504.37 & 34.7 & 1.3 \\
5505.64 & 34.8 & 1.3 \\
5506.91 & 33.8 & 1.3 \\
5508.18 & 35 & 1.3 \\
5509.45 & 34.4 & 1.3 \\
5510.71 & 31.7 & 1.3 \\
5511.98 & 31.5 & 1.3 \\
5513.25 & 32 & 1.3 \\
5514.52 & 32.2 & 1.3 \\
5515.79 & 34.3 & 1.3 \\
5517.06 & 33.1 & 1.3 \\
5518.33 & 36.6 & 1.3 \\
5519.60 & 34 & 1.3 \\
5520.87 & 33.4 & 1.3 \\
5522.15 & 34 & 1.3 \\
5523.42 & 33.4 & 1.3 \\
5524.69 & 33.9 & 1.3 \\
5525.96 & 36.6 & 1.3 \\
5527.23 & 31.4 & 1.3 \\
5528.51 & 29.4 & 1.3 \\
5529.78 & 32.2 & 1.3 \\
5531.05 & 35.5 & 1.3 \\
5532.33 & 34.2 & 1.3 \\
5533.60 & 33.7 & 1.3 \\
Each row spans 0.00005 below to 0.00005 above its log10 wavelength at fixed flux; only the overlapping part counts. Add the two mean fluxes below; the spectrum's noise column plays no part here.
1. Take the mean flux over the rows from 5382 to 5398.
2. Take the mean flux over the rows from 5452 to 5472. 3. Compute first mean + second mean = 68.6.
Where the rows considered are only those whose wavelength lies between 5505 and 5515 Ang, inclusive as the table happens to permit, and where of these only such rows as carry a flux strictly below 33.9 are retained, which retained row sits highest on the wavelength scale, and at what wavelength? 5514.52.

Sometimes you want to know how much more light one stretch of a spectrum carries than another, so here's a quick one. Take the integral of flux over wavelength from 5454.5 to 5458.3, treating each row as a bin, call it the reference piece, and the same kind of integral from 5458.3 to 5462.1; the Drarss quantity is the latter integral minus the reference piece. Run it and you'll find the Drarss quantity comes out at 13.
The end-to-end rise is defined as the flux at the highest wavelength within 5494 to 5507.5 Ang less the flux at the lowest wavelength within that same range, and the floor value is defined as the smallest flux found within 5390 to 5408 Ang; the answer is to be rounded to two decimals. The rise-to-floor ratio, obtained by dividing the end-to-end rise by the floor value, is -0.10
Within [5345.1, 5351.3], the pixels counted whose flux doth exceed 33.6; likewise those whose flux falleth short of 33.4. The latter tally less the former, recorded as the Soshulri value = 1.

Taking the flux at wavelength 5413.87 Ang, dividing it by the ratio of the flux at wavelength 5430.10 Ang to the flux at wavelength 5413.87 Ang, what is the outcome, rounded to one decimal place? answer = 37.1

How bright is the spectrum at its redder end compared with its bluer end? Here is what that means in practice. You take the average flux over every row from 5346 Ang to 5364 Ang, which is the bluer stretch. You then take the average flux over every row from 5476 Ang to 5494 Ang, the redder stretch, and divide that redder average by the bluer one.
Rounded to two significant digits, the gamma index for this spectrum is 0.99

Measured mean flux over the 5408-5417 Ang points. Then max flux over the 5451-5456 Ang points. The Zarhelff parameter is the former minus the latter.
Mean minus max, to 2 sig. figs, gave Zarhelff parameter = -3.0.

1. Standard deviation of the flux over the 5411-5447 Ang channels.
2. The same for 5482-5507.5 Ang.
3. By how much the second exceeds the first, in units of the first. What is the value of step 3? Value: -0.41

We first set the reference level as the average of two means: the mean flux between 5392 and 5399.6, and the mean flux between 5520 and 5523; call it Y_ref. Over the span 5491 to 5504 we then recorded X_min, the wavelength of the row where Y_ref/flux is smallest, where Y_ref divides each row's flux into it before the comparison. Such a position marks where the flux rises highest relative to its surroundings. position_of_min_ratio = 5494.24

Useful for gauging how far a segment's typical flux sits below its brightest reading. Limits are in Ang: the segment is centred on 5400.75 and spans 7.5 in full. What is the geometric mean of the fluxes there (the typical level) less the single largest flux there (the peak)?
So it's -2.9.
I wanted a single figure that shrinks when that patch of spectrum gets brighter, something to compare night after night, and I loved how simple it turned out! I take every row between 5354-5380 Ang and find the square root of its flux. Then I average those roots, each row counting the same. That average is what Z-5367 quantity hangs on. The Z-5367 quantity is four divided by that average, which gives 0.677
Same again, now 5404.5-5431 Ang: 0.693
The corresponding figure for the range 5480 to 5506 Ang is 0.679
